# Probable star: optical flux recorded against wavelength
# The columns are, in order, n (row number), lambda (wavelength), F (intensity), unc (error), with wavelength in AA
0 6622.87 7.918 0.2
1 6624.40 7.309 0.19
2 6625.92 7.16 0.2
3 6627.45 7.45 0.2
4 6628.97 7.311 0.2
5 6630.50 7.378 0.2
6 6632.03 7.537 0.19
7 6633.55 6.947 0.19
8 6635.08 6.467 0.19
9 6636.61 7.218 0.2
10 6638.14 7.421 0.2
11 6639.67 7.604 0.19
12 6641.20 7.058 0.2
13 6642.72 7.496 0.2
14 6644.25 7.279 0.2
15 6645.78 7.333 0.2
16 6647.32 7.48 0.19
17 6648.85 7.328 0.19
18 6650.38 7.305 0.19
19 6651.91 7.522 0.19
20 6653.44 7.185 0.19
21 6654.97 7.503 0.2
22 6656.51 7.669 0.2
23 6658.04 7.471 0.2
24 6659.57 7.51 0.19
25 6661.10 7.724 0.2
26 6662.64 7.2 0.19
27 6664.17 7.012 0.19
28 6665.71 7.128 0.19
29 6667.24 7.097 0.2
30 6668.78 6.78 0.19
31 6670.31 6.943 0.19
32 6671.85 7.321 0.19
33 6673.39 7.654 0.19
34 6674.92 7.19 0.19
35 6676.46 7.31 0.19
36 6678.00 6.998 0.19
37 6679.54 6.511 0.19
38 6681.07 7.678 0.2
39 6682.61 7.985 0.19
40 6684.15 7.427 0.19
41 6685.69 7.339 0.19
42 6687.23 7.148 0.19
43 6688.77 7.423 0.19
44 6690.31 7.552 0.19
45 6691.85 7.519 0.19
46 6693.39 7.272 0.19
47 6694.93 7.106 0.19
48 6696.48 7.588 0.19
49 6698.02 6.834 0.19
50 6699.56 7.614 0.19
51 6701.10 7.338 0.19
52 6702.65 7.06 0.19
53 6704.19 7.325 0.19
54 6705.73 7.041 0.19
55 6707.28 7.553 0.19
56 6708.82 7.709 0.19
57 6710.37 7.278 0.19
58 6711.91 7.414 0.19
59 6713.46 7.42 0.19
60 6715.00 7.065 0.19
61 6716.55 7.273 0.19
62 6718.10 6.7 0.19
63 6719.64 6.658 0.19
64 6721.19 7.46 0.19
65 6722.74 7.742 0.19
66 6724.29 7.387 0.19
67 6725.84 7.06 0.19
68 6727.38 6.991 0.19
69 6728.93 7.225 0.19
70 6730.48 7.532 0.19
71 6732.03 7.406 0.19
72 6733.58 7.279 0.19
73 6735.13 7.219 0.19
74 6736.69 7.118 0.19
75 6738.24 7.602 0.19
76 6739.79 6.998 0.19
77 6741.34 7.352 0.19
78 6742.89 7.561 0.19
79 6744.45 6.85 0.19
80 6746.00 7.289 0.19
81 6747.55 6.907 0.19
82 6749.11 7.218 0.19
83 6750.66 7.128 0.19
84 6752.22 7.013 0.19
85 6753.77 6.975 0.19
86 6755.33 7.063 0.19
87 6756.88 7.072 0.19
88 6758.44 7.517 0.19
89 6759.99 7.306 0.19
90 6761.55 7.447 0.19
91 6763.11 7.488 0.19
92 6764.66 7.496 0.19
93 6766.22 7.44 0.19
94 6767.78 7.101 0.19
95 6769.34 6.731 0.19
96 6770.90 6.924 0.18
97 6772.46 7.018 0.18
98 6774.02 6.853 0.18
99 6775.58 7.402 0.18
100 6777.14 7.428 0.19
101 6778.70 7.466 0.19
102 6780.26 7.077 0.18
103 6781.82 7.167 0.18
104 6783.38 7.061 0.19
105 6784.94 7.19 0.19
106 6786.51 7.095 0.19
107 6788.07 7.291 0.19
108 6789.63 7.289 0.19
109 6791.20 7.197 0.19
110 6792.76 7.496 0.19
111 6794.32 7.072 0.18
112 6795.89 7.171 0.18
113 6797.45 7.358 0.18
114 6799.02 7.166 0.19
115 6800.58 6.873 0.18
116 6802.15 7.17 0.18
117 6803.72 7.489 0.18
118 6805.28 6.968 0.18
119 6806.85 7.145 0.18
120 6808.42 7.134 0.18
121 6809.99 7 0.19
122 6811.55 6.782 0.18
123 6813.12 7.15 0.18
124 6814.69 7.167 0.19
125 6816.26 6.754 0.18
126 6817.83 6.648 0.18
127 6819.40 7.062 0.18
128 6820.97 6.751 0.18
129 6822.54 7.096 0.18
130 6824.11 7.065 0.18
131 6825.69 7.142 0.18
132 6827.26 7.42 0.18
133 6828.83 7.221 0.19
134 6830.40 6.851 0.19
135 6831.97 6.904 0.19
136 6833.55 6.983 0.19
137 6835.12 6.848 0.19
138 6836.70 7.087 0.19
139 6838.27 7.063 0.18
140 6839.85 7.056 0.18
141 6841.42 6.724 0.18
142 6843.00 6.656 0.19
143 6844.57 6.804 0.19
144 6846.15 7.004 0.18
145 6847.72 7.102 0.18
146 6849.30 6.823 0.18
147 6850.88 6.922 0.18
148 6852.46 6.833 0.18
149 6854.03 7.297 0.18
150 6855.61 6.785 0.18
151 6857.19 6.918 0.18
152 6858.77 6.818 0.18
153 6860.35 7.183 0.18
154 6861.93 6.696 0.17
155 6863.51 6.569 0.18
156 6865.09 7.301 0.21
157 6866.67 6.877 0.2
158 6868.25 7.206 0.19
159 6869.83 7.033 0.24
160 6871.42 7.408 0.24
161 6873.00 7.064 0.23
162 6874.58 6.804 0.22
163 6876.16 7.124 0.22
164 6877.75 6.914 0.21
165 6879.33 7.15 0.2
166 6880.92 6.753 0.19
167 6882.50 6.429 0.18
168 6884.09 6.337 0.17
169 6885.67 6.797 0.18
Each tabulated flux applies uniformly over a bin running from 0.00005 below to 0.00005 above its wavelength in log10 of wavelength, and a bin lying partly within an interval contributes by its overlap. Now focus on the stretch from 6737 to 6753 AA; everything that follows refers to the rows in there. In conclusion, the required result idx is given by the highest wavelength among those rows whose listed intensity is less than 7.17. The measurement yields 6752.22 AA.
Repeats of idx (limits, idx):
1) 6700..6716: 6715.00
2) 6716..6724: 6719.64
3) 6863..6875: 6874.58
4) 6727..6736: 6727.38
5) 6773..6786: 6783.38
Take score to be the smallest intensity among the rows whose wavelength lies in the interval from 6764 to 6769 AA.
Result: 7.101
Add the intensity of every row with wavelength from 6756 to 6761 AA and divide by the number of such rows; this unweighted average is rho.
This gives 7.3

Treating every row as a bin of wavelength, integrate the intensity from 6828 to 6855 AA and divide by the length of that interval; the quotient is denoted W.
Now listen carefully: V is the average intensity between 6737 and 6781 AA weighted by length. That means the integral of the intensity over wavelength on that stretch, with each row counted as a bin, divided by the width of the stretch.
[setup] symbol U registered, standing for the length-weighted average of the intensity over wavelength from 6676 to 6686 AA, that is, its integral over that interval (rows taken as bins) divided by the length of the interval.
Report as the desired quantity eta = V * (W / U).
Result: 6.84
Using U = 7.32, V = 7.20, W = 6.95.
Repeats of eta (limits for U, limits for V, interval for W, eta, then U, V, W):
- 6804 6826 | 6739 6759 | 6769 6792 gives 7.31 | 7.00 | 7.15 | 7.15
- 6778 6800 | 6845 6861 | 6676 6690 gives 7.06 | 7.22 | 6.96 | 7.32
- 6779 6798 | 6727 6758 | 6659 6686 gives 7.25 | 7.21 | 7.19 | 7.26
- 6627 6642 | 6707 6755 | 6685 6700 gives 7.33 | 7.24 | 7.23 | 7.33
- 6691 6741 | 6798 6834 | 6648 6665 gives 7.17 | 7.28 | 7.04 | 7.40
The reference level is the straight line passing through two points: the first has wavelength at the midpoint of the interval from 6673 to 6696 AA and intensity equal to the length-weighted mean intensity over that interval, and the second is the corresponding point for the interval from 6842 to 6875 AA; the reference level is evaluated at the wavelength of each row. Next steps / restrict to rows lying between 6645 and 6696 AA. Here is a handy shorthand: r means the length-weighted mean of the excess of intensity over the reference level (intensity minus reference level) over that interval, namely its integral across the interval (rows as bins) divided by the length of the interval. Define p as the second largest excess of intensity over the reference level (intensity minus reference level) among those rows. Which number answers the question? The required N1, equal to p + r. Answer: 0.29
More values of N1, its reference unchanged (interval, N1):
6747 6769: 0.38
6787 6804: 0.52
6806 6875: 0.38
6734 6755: 0.31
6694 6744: 0.44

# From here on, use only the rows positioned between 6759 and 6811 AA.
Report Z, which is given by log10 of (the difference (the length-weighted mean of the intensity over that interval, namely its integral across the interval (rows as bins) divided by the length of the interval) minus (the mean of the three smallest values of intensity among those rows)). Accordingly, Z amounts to -0.42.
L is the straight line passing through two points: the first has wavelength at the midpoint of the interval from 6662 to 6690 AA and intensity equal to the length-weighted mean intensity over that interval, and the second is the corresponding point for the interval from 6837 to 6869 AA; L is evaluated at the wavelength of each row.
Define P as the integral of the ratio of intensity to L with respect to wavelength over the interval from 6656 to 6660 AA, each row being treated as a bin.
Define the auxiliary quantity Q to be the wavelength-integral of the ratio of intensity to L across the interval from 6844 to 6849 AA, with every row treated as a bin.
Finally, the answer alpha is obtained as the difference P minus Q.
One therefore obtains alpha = -0.9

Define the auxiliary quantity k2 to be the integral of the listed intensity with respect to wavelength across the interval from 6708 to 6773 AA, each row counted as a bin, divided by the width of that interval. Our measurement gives 7.23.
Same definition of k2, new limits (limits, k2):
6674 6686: 7.31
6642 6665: 7.40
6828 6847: 6.94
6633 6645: 7.19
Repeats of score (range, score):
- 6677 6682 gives 6.511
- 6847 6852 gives 6.823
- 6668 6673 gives 6.78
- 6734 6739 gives 7.118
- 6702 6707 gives 7.041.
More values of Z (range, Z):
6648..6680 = -0.29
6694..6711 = -0.48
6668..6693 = -0.26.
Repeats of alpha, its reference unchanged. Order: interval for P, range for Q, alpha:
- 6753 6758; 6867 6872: -0.2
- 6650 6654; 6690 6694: -0.1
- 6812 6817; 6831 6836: 0.0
